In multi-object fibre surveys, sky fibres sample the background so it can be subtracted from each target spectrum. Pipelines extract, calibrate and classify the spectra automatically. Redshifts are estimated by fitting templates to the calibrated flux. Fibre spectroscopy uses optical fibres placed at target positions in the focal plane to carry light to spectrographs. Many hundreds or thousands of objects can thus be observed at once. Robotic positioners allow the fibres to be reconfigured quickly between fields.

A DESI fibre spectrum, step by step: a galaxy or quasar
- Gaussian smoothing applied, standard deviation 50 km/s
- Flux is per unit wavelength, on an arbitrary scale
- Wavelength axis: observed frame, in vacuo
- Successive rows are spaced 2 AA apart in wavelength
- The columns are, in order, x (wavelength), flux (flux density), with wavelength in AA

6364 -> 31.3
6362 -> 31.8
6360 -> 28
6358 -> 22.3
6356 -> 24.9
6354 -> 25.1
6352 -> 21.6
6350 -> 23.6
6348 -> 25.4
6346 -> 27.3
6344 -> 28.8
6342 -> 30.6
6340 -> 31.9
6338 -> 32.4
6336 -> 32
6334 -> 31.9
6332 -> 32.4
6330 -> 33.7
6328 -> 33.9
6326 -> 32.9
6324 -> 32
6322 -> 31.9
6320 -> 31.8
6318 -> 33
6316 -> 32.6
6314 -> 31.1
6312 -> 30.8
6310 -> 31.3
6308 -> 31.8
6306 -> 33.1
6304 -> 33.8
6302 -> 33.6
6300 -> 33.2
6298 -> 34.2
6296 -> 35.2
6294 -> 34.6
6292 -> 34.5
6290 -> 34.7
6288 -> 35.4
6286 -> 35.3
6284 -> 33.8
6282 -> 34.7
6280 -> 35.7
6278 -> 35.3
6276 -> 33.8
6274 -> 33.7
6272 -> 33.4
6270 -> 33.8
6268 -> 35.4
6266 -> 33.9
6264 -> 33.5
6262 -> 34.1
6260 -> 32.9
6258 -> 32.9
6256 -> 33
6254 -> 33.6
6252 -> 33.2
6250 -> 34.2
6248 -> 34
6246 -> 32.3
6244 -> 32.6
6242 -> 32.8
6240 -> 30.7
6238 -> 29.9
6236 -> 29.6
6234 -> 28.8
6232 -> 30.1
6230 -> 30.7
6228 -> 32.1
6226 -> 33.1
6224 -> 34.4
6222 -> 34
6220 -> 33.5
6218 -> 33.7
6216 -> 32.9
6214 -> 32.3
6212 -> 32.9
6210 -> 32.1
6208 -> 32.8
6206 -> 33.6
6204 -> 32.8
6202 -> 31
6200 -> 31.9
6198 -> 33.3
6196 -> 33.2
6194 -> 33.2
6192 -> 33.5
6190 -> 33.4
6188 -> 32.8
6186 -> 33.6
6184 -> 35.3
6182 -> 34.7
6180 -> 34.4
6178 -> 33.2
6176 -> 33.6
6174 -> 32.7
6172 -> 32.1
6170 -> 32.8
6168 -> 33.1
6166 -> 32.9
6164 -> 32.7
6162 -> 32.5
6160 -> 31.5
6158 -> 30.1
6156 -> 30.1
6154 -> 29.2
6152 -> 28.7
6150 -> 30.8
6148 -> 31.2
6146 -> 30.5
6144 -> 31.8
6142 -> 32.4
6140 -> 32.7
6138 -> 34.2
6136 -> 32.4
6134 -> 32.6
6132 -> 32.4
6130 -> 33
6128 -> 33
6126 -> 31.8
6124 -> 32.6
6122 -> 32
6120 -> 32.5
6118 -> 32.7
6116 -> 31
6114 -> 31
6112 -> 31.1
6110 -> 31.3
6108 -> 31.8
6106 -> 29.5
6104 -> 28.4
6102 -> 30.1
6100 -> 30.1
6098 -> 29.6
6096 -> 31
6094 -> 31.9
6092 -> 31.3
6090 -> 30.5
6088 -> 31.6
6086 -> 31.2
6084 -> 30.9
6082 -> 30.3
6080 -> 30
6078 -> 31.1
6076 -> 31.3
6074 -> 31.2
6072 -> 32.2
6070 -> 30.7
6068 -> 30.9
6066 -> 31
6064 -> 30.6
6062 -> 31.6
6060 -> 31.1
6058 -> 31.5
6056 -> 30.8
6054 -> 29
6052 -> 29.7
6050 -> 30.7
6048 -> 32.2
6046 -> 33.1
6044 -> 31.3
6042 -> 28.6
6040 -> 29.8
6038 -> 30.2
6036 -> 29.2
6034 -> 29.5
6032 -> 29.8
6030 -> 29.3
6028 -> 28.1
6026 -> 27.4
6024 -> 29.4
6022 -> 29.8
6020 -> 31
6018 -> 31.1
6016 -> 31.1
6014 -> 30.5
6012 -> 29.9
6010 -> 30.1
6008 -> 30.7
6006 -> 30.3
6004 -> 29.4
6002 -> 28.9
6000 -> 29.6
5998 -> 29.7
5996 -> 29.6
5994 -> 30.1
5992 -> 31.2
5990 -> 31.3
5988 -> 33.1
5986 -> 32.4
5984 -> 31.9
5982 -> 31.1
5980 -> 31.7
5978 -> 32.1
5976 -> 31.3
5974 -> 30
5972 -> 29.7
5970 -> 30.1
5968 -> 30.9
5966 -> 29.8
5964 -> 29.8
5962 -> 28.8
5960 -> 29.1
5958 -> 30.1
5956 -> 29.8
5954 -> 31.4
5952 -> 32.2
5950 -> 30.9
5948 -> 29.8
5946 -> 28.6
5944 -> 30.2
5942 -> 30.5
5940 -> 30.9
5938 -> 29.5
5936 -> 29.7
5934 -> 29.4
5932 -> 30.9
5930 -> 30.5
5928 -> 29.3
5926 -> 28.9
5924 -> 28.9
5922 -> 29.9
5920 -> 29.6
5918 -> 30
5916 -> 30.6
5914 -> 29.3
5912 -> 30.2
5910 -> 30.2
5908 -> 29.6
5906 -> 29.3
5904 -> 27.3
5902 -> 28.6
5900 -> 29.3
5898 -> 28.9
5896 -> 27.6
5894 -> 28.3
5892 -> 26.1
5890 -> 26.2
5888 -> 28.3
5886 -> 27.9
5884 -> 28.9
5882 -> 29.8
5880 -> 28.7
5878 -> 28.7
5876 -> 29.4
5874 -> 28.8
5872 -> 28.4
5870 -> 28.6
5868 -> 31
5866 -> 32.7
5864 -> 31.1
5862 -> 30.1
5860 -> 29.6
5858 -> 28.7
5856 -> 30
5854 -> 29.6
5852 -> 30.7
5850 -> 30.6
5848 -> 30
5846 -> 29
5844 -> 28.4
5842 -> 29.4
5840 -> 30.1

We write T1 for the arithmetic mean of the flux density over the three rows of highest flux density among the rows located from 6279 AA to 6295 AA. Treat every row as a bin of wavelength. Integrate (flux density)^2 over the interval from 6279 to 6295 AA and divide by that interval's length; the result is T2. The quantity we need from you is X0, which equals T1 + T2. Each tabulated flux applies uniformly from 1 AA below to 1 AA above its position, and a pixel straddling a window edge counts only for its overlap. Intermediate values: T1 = 35.5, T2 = 1214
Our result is 1249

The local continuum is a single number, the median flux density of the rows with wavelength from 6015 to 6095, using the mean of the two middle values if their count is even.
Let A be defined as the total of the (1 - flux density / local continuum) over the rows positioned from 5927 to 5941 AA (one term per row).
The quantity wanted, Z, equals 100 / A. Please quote 537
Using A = 0.19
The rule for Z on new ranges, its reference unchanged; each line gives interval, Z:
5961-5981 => 717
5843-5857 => 403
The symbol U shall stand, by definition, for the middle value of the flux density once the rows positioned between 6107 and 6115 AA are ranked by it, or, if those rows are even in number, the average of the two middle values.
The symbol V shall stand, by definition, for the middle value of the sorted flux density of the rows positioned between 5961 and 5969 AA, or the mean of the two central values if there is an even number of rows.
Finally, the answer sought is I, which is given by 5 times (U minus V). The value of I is 7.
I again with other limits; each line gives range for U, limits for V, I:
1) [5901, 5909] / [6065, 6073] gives -10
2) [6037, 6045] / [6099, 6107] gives 1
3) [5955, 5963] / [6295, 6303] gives -22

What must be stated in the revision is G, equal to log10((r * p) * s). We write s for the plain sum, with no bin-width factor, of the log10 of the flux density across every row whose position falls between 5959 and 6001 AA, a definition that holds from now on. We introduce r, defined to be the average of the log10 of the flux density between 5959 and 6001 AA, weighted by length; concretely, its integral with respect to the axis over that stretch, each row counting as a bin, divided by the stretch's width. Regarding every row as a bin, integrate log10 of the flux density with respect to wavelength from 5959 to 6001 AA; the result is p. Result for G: 3.5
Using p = 62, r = 1.49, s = 31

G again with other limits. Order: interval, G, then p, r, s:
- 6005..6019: 2.5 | 21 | 1.48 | 10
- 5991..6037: 3.5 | 68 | 1.47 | 34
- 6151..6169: 2.7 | 27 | 1.49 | 13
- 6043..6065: 2.9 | 33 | 1.49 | 16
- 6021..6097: 4.0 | 113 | 1.48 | 56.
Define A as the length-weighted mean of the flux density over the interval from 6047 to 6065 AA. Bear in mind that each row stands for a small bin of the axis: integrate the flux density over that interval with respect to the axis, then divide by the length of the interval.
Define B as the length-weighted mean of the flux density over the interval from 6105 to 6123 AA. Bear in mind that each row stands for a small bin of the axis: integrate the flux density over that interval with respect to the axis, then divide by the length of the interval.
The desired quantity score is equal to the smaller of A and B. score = 31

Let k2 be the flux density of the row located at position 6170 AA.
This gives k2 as 32.8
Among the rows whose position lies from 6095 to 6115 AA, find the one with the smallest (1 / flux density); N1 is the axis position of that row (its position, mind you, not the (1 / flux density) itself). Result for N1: 6108 AA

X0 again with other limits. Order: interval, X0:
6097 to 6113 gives 947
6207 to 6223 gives 1125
